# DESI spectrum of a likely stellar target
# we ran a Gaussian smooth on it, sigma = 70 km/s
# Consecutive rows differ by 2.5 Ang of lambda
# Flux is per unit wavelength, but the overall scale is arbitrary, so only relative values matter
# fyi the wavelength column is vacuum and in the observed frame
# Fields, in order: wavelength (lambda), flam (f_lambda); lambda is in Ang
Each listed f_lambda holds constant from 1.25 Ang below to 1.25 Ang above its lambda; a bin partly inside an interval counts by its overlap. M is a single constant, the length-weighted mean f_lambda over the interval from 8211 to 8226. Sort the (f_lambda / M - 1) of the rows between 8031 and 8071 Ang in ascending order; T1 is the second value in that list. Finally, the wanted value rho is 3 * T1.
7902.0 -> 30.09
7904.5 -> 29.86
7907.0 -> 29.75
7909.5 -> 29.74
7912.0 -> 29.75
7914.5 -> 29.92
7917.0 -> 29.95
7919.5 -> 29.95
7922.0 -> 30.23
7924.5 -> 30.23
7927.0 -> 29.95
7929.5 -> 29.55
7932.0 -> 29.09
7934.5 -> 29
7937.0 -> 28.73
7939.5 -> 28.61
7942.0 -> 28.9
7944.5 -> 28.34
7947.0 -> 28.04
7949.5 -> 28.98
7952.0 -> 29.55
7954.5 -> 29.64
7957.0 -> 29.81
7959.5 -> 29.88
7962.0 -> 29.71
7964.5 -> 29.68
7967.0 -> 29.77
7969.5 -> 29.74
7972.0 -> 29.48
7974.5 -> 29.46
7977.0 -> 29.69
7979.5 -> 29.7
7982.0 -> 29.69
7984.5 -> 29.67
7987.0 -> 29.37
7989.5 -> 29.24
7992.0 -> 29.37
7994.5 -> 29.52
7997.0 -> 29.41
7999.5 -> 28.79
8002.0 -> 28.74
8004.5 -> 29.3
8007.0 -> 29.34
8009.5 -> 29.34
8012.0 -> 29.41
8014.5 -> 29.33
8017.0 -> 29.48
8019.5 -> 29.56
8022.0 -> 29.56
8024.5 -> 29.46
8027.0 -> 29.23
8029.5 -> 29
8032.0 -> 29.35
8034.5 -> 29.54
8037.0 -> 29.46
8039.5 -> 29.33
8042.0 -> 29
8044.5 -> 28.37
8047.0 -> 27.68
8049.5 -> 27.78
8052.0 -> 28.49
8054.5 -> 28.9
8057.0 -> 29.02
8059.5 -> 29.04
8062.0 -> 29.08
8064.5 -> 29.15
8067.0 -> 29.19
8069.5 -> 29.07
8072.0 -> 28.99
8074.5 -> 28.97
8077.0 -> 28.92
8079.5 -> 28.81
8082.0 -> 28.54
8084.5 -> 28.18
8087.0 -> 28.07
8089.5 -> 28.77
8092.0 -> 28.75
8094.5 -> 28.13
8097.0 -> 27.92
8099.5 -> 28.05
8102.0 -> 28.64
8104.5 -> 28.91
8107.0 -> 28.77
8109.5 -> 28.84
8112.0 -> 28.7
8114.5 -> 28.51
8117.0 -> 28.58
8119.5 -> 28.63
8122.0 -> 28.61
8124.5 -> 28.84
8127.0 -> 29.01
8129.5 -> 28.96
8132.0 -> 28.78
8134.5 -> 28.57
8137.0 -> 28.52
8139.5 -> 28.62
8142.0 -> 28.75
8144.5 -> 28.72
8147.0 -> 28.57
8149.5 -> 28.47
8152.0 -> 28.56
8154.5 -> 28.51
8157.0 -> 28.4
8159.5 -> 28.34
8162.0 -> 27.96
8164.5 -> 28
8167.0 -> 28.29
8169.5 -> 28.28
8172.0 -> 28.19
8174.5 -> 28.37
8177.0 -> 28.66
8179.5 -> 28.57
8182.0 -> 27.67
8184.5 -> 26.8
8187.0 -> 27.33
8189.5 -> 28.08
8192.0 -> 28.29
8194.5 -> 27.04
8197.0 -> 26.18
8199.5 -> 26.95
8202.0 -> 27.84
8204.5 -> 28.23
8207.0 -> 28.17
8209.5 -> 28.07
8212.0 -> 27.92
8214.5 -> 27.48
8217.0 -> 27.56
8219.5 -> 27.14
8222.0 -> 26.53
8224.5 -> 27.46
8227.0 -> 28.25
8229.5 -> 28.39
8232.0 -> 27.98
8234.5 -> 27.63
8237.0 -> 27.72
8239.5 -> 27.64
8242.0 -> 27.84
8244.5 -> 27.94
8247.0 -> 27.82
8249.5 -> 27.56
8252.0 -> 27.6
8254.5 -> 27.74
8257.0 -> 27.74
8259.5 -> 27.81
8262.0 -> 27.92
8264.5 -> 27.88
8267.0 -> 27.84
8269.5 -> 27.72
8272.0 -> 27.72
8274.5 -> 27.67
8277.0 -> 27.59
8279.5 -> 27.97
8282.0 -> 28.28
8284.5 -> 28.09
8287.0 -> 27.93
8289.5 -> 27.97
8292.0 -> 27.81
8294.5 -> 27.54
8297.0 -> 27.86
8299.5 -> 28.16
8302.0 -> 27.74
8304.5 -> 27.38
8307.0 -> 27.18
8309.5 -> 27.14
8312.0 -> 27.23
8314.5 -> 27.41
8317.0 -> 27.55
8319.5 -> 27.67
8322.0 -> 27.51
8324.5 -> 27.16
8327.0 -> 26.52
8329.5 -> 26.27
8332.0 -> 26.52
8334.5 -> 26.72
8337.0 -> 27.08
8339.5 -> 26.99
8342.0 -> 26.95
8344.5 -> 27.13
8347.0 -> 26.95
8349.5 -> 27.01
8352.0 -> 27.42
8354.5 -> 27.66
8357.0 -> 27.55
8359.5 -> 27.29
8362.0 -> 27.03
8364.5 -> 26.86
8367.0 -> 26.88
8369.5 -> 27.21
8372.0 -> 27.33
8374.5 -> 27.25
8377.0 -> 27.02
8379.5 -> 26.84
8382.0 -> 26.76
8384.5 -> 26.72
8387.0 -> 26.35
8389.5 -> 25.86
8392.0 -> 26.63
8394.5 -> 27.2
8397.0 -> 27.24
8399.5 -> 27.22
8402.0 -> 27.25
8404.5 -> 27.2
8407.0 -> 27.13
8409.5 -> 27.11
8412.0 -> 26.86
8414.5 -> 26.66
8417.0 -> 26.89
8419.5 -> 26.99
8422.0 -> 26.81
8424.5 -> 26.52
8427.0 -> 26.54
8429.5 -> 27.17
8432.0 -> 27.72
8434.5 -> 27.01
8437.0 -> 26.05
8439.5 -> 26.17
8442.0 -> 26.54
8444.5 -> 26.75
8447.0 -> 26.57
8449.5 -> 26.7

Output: 0.05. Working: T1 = 0.016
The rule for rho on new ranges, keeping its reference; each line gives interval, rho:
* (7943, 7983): 0.11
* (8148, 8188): 0.00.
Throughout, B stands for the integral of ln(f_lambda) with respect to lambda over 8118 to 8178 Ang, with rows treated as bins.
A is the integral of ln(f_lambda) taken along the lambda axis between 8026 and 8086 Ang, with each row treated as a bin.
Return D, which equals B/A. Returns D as 1.00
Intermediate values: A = 202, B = 201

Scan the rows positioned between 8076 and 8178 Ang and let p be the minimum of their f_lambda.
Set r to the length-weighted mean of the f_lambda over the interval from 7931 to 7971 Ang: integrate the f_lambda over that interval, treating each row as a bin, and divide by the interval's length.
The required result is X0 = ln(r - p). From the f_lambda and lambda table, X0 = 0.3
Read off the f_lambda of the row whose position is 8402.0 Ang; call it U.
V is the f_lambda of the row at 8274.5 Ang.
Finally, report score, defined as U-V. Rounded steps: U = 27.25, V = 27.67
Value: -0.4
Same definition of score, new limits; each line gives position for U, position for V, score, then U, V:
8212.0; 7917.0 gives -2.0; 27.92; 29.95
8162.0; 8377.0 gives 0.9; 27.96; 27.02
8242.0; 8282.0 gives -0.4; 27.84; 28.28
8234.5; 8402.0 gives 0.4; 27.63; 27.25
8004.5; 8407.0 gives 2.2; 29.3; 27.13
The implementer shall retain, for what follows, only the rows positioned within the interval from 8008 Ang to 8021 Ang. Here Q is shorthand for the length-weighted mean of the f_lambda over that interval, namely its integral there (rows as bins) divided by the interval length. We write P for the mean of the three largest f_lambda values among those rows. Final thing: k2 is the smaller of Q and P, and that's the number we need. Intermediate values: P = 29.5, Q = 29.4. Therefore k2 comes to 29.4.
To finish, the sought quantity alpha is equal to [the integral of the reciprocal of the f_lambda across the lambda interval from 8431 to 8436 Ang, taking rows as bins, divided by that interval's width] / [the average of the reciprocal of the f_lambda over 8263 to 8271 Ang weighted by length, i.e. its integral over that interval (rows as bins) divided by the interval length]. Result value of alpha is 1.02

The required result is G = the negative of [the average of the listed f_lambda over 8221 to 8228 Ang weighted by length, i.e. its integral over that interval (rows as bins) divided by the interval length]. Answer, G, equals -27.4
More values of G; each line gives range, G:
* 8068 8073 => -29.0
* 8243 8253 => -27.7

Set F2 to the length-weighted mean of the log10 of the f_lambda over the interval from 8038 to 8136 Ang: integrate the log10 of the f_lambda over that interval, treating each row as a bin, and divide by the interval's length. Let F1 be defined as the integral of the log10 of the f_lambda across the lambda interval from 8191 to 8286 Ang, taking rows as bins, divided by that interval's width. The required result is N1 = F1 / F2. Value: 0.9898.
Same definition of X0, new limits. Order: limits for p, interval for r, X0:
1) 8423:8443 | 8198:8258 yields 0.5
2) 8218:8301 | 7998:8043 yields 1.0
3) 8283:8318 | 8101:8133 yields 0.5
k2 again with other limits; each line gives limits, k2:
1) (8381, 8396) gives 26.6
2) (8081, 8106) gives 28.4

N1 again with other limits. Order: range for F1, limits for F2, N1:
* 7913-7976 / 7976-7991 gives 0.9989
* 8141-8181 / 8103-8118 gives 0.9967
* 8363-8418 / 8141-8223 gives 0.9890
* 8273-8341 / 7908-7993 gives 0.9788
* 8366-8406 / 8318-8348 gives 0.9997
